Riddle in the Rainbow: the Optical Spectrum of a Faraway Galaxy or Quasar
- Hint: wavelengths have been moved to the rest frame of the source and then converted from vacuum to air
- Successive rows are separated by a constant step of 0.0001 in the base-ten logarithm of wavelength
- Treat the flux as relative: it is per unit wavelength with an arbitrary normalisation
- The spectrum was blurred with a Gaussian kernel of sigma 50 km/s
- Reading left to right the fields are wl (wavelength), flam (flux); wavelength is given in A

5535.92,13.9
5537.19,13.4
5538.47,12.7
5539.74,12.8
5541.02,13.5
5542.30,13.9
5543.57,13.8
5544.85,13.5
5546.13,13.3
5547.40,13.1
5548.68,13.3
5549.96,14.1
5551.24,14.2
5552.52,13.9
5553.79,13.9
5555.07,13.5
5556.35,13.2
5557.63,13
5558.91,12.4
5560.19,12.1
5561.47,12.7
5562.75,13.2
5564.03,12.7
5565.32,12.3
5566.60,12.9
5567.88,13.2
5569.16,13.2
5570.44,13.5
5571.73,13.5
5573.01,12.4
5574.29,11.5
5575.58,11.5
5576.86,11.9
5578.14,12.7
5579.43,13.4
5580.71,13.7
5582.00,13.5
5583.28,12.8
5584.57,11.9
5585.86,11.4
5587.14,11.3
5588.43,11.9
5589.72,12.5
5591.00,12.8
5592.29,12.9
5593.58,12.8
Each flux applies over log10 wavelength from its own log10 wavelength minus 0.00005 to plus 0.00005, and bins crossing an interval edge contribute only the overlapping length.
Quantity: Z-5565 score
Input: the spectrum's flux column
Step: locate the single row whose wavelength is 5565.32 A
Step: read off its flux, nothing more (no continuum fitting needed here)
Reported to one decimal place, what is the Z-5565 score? 12.3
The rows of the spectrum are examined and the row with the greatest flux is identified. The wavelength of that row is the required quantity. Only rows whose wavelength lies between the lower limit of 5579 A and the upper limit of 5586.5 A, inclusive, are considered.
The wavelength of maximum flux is 5580.71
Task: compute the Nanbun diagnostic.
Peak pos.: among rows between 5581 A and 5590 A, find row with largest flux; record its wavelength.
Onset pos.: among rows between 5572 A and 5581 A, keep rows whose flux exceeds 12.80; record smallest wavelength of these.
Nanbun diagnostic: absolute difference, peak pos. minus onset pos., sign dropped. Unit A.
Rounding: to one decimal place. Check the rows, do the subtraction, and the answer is 2.6 A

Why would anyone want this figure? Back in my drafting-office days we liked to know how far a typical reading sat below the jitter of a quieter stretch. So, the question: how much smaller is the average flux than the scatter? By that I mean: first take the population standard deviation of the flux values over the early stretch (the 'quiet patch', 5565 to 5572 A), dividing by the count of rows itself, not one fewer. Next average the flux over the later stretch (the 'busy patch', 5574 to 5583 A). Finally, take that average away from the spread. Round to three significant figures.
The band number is -12.2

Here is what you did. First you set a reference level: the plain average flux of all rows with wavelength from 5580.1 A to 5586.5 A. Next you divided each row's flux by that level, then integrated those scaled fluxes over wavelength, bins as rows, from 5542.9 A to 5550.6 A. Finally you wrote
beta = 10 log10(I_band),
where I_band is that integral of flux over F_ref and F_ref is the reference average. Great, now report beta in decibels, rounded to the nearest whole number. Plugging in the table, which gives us 9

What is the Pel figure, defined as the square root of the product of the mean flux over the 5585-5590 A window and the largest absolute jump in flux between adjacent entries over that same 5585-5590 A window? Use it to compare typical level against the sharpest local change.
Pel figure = 2.7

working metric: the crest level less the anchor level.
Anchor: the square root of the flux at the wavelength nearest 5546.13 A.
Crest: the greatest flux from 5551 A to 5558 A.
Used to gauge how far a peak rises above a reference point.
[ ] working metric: 10.6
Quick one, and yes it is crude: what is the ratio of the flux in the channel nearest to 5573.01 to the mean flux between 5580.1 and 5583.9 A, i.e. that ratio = 0.93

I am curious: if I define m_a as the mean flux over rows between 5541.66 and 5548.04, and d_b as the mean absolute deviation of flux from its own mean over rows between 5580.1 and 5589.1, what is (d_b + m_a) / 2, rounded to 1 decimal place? 7.2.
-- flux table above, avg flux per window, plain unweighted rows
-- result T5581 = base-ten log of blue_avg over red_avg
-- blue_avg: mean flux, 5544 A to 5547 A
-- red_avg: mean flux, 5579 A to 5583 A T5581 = 0.00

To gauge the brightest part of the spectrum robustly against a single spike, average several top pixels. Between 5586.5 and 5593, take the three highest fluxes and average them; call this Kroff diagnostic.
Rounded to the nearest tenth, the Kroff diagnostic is 12.7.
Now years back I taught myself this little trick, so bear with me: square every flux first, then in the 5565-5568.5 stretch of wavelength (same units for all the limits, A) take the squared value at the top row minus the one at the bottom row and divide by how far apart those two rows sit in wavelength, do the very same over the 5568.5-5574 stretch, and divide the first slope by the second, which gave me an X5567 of -1.7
